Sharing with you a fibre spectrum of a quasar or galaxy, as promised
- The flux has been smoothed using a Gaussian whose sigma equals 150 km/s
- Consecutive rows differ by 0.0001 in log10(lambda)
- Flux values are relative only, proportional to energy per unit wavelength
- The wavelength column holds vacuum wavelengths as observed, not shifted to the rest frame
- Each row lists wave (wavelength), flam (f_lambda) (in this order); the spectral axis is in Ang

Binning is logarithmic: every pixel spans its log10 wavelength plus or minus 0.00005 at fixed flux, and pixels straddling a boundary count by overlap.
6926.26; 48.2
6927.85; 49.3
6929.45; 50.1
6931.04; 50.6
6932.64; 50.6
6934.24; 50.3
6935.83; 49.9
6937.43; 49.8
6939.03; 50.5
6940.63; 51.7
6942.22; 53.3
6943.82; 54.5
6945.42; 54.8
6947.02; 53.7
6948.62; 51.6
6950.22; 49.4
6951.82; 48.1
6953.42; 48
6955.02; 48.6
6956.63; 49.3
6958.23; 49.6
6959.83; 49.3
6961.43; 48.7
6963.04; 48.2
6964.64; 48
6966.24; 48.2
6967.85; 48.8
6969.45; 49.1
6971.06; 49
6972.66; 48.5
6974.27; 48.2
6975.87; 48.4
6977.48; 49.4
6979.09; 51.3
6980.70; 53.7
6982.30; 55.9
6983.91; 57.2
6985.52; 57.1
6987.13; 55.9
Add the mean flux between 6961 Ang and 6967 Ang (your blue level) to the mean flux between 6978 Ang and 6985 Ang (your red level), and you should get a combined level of 103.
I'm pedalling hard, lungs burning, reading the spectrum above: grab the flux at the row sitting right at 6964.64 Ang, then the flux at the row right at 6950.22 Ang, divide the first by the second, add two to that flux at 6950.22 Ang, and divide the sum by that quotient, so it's 53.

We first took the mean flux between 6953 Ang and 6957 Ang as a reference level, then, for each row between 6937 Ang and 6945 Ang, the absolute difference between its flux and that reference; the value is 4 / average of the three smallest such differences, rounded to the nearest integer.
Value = 2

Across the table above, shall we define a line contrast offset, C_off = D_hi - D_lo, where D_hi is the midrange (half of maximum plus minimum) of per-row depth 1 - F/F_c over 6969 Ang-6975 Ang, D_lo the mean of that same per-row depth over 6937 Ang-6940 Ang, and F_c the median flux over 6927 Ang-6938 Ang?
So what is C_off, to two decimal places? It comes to 0.03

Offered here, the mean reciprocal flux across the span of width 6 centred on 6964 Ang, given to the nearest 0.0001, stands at 0.0207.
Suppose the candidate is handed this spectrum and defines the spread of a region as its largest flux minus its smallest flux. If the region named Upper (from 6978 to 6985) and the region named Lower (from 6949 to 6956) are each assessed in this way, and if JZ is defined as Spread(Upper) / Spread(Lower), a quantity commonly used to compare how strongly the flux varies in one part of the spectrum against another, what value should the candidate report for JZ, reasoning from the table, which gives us 4.2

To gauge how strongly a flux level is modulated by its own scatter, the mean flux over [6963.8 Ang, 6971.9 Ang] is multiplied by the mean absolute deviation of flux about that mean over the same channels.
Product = 20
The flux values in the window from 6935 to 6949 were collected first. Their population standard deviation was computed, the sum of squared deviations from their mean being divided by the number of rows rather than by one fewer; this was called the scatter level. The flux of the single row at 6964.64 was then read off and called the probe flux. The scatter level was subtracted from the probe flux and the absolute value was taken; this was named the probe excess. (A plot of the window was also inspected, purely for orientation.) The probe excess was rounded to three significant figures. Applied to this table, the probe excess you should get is 46.2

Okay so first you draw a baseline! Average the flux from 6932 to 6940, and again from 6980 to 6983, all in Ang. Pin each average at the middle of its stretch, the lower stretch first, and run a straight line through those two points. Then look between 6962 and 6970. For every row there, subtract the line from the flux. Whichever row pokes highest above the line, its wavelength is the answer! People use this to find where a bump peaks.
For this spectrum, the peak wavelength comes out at 6969.45 Ang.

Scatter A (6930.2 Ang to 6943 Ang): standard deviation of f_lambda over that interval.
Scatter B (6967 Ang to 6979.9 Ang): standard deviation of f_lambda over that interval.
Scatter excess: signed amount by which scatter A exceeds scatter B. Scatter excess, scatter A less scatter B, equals 0.2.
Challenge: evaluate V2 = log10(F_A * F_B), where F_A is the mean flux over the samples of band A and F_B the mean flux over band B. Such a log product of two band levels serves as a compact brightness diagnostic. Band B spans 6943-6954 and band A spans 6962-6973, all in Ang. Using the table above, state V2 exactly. 3.40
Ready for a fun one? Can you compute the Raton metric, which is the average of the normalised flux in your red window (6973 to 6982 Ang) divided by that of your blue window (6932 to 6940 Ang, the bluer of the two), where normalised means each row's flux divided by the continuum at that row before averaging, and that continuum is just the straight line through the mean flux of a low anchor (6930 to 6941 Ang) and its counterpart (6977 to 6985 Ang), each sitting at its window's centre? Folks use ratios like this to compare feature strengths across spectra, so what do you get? 0.947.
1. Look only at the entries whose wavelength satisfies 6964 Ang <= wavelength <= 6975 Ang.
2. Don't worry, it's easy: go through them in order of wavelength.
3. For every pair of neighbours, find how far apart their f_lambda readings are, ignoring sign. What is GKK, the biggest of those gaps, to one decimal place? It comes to 0.6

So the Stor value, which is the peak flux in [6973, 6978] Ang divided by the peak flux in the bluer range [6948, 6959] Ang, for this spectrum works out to 0.957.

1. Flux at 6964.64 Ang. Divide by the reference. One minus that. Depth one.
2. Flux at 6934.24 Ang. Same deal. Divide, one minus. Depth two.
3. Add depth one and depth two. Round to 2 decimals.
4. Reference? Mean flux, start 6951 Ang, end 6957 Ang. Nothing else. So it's -0.03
